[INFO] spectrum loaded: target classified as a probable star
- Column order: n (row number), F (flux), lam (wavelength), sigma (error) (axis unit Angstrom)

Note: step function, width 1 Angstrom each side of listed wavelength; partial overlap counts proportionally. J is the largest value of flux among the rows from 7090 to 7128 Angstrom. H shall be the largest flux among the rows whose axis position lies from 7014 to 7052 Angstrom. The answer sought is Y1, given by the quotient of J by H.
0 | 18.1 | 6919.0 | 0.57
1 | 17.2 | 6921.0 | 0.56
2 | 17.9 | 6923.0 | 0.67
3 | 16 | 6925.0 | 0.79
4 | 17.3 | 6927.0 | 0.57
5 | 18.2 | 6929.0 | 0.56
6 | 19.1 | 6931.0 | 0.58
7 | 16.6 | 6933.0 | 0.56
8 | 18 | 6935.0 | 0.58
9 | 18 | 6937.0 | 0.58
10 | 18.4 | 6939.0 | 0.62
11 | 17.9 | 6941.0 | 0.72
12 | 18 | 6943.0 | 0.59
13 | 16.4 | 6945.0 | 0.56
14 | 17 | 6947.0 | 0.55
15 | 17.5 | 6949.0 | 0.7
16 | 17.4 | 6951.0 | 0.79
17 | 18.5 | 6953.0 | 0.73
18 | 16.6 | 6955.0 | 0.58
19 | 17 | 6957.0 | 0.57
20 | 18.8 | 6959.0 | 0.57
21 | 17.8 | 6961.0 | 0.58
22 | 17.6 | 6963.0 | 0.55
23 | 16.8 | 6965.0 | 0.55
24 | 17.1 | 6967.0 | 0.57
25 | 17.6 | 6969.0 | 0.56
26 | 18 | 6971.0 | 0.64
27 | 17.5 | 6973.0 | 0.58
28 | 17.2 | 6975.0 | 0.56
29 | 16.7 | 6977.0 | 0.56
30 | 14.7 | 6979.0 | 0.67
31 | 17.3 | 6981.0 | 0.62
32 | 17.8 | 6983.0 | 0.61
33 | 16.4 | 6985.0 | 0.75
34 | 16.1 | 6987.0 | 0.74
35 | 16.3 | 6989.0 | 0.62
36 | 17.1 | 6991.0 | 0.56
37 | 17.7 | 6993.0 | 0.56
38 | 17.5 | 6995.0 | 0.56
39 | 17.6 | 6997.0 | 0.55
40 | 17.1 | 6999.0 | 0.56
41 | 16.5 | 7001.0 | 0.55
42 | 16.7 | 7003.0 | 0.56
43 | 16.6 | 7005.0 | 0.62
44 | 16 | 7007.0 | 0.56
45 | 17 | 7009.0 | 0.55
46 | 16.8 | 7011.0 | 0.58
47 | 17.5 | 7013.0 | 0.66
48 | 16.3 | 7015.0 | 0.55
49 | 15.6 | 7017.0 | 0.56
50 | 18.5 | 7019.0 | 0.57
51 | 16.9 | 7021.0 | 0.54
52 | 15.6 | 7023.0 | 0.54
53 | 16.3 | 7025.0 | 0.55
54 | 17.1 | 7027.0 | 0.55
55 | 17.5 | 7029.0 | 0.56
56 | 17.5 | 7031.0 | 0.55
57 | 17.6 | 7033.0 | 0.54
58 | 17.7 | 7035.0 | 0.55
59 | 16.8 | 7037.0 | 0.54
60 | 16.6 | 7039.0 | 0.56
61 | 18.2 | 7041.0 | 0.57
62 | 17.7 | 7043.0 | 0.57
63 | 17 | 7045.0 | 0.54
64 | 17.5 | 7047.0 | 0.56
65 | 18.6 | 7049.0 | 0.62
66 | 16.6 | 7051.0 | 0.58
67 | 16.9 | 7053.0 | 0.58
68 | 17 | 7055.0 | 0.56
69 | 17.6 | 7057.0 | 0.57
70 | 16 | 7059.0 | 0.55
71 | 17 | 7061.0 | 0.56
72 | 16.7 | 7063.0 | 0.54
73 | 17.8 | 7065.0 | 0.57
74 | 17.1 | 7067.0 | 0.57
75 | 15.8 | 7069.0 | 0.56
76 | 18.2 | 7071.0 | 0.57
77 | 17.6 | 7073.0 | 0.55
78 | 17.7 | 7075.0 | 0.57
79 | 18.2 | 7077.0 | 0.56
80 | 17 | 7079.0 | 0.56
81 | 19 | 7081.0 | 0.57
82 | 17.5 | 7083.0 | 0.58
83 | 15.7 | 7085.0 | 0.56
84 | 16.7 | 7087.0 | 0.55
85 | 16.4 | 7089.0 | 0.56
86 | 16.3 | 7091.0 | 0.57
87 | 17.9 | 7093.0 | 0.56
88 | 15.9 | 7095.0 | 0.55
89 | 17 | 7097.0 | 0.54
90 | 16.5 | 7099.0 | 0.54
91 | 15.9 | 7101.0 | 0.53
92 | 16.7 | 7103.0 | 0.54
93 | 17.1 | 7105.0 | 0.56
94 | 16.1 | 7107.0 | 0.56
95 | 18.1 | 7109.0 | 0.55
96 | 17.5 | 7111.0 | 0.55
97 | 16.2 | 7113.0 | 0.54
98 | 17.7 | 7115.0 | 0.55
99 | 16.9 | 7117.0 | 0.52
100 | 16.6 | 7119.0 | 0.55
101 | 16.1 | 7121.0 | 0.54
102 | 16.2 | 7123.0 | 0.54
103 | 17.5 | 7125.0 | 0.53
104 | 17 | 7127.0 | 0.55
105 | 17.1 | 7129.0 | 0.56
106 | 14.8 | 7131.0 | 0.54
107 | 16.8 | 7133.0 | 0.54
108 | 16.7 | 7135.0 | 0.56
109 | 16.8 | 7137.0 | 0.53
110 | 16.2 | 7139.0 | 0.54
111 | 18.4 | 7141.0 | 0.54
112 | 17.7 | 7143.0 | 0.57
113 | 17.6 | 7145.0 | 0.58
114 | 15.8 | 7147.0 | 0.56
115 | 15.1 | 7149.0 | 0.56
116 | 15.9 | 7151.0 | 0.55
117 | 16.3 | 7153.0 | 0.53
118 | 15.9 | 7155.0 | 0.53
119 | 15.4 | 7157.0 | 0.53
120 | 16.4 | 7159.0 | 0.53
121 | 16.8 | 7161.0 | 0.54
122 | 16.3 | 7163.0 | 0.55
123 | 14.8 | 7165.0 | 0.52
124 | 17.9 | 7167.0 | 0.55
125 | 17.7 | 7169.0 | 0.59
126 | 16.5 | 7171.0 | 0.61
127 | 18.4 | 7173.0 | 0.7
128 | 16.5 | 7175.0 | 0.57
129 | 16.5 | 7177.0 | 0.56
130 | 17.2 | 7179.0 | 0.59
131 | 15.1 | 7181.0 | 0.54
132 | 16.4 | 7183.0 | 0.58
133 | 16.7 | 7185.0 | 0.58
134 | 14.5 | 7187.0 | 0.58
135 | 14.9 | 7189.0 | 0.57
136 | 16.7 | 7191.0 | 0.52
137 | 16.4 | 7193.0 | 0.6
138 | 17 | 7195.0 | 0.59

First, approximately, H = 18.6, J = 18.1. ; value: 0.97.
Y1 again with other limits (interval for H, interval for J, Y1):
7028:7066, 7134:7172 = 0.99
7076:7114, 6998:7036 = 0.97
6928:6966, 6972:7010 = 0.93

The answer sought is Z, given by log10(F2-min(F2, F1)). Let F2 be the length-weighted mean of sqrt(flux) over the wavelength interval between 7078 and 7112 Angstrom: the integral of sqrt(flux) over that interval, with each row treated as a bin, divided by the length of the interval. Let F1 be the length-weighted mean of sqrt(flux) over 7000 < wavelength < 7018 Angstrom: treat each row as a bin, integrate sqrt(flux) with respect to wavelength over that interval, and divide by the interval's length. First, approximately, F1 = 4.07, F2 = 4.11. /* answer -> -1.4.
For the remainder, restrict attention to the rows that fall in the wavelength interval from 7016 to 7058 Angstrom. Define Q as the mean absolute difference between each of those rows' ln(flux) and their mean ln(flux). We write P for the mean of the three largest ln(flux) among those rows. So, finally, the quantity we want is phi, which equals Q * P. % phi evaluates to 0.107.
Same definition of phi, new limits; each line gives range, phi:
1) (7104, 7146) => 0.108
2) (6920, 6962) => 0.112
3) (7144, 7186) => 0.124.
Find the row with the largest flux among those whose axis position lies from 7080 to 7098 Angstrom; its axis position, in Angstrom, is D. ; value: 7081.0 Angstrom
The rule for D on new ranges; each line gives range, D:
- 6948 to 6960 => 6959.0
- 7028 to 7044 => 7041.0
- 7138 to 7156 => 7141.0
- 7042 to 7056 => 7049.0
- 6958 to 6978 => 6959.0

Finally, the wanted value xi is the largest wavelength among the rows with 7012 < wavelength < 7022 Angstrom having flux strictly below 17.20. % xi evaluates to 7021.0 Angstrom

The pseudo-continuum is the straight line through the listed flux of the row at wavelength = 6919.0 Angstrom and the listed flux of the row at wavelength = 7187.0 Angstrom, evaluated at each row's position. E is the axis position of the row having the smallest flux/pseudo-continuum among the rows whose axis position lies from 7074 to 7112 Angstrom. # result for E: 7085.0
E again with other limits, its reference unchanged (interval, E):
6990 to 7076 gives 7017.0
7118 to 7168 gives 7131.0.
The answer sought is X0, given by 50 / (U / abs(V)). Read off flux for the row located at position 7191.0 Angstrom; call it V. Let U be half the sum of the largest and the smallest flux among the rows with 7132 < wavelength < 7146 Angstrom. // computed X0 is 48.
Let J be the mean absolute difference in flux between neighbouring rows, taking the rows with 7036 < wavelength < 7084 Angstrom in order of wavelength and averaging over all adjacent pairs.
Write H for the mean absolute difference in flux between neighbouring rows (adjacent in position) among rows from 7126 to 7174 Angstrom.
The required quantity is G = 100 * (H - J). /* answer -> 3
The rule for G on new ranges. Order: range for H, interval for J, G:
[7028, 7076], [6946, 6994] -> -4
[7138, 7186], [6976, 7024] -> 15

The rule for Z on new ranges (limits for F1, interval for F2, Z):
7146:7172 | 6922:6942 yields -0.7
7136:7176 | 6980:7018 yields -1.6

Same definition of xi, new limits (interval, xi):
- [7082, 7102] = 7101.0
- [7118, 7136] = 7135.0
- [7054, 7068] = 7067.0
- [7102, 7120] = 7119.0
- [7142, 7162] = 7161.0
